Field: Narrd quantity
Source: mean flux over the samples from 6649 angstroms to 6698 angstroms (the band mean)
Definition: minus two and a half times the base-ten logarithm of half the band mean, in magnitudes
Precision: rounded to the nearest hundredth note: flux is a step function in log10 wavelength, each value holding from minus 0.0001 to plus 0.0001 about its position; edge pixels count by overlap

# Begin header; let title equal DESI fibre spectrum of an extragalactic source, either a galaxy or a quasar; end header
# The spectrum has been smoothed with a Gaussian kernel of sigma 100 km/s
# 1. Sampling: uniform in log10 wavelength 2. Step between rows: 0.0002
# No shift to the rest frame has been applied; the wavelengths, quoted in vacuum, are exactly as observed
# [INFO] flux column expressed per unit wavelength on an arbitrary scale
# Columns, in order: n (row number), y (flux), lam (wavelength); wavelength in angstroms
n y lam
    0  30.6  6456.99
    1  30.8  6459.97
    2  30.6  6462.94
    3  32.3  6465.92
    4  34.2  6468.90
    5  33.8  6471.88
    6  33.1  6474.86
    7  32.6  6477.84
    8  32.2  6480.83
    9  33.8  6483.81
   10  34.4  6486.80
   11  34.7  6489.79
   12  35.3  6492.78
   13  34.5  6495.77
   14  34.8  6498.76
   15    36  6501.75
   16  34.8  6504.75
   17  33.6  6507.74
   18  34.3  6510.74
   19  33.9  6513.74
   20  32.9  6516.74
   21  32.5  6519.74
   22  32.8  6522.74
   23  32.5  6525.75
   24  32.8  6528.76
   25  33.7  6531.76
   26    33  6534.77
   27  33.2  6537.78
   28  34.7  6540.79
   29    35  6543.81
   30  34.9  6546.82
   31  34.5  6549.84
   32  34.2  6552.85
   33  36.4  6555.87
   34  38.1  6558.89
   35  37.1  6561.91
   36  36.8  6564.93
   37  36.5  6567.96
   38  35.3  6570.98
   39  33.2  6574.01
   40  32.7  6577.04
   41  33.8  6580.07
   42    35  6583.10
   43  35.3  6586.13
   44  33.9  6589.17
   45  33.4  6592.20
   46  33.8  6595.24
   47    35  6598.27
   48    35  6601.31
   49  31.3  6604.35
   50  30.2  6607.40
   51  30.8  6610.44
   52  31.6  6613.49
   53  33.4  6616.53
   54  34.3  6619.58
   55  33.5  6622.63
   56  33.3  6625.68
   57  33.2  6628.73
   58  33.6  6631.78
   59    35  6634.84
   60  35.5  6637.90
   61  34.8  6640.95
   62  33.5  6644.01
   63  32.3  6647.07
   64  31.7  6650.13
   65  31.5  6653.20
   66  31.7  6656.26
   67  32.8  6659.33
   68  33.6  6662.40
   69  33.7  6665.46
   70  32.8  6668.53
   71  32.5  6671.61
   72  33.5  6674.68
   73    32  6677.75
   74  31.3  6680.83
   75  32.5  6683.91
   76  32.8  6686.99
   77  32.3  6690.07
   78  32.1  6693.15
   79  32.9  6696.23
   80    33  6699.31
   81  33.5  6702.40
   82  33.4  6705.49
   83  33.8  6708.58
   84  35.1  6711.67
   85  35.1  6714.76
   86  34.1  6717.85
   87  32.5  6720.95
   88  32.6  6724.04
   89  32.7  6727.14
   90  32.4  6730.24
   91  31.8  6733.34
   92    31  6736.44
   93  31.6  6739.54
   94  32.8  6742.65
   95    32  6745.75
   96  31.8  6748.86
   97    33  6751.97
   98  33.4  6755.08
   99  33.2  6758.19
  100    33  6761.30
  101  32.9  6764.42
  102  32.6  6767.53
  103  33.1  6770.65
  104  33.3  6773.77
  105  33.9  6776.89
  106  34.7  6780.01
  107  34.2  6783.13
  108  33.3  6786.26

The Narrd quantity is -3.03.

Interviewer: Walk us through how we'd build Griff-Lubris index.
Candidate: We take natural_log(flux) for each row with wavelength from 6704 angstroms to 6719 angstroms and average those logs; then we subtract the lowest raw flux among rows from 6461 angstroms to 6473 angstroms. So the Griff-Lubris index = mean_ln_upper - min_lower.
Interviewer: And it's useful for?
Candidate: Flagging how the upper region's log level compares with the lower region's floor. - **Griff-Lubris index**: -27.1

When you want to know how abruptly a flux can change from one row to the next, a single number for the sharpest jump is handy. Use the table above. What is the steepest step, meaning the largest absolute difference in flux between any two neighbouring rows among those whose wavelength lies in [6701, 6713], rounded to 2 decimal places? 1.30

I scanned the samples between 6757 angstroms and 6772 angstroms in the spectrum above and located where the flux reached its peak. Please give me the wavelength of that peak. 6758.19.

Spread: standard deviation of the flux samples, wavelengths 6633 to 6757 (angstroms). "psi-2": 1.1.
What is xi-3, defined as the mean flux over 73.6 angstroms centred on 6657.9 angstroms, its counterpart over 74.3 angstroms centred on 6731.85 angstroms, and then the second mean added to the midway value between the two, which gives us 65.9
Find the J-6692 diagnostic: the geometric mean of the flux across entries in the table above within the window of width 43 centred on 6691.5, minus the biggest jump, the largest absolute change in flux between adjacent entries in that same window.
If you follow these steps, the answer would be 31.4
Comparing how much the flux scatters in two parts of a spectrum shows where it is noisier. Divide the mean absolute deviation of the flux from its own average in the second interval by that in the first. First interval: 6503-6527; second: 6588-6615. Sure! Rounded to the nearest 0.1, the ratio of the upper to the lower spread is 2.2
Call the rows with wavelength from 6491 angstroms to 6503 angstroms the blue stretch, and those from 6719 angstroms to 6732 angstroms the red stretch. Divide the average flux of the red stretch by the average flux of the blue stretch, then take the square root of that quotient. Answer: 0.96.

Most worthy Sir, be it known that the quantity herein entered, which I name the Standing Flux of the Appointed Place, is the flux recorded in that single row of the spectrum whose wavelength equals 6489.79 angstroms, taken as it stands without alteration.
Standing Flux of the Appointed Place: 34.7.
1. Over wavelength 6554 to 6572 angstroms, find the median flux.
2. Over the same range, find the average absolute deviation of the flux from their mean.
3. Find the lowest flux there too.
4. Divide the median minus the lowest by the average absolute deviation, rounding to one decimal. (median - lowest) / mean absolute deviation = 2.1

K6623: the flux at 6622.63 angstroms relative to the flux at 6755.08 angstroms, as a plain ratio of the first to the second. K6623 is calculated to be 1.00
